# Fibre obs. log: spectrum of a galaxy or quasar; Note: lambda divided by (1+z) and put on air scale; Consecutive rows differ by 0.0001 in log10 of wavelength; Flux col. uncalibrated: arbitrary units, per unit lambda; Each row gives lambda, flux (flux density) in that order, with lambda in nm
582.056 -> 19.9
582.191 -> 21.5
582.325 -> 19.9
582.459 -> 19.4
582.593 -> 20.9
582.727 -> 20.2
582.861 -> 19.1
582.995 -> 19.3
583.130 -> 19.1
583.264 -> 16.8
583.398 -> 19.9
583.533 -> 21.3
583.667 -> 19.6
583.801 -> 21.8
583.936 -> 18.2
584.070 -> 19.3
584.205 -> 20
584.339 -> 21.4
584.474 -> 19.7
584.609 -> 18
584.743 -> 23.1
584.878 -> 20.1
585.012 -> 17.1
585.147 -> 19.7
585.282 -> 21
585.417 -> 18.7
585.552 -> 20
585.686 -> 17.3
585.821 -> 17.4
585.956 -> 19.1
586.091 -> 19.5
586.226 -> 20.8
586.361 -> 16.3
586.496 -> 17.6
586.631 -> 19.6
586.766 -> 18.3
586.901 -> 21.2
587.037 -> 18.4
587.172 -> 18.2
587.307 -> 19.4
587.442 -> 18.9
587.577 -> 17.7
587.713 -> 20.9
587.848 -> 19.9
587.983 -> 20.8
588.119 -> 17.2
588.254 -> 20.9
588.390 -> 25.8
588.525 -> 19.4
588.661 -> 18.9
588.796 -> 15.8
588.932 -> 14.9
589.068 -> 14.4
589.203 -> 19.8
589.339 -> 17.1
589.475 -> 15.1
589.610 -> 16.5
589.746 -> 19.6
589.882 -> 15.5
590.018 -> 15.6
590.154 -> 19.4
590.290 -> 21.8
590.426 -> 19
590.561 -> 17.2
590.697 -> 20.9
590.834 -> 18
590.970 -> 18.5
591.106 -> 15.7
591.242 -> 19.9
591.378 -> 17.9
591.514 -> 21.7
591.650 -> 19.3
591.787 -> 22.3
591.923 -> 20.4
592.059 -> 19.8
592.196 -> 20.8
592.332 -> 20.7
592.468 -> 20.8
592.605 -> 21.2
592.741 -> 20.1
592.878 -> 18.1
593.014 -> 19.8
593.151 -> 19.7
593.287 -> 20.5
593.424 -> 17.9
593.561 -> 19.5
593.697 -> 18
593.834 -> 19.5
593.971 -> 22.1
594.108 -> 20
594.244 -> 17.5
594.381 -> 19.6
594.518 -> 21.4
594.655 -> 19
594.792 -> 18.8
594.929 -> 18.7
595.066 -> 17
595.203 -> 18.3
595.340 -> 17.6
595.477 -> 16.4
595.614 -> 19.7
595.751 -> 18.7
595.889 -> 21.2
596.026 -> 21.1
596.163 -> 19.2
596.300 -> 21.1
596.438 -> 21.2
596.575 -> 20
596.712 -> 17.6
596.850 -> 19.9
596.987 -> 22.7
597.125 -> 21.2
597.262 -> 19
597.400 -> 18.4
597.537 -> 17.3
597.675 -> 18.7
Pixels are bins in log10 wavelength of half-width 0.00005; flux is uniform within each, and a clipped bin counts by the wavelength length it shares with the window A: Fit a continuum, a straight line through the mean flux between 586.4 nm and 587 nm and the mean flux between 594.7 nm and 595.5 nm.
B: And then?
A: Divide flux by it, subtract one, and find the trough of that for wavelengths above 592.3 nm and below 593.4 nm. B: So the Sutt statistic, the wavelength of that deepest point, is 592.878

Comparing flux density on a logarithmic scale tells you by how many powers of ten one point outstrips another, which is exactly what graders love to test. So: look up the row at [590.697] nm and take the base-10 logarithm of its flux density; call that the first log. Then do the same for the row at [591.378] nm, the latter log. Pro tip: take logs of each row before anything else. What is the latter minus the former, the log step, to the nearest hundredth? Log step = -0.07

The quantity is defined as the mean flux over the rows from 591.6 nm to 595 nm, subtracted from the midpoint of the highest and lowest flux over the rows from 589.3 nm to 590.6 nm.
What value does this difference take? -1.4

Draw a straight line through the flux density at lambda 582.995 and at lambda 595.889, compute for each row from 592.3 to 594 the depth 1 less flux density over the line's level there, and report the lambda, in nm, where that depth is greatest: 593.424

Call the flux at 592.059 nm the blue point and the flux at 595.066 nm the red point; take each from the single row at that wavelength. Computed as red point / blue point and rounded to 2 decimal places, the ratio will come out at 0.86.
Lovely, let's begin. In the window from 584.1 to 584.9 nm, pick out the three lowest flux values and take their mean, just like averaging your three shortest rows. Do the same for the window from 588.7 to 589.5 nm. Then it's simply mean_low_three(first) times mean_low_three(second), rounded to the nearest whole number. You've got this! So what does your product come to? 285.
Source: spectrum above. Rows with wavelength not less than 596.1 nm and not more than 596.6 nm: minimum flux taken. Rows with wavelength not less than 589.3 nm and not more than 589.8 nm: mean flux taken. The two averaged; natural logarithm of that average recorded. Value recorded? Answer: 2.90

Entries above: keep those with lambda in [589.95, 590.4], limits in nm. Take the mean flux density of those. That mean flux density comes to 18.9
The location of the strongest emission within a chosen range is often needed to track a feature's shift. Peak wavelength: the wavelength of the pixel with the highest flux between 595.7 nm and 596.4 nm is 595.889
